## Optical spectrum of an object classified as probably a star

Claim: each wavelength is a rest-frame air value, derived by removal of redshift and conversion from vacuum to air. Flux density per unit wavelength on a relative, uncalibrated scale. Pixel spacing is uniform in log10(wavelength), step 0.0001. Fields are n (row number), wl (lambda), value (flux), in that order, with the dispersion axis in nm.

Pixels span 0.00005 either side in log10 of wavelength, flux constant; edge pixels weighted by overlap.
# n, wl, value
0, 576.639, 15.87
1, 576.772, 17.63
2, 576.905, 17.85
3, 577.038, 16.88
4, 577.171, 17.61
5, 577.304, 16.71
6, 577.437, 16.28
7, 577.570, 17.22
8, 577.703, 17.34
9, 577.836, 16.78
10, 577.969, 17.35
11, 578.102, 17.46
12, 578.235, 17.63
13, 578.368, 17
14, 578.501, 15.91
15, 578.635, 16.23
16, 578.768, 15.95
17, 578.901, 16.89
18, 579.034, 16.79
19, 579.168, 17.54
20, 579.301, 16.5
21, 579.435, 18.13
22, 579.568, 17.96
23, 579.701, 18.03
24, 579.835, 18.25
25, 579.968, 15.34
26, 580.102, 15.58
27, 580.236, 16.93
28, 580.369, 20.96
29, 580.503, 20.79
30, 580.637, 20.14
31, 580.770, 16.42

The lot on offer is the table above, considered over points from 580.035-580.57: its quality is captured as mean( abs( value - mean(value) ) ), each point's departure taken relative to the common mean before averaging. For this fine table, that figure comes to 2.3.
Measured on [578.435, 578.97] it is 0.3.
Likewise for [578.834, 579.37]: 0.3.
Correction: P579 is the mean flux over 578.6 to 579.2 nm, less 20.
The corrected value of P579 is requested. -3.3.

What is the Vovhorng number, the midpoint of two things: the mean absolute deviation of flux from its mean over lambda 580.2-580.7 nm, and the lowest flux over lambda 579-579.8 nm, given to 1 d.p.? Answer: 8.9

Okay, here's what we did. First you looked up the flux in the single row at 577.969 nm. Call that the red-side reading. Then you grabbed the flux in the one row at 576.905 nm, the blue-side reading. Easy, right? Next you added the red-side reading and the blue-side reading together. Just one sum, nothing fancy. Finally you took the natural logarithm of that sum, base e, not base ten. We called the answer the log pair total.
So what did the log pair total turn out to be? 3.56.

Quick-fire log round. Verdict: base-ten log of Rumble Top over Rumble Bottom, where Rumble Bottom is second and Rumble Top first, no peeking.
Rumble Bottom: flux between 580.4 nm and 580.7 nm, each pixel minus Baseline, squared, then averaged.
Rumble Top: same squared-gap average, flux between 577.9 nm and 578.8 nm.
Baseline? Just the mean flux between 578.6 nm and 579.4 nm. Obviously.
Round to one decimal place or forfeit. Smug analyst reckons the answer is -1.5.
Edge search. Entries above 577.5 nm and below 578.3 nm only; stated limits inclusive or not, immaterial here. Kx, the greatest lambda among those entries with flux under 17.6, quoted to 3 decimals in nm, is 578.102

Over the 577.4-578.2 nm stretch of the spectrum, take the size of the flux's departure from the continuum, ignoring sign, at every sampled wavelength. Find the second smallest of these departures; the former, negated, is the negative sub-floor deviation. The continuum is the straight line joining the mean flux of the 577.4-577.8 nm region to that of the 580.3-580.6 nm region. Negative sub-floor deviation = -0.2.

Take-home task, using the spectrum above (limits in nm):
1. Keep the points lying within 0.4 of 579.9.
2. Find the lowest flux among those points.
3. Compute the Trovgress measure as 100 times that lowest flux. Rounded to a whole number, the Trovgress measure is 1534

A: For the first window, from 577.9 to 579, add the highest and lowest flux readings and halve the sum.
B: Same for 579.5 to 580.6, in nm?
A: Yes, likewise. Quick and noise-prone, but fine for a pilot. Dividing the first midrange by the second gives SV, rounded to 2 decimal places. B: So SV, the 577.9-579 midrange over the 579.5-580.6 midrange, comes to 0.92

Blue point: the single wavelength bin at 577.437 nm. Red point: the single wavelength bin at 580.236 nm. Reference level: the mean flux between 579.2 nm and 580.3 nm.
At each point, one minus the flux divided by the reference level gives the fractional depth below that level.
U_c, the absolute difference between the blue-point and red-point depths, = 0.038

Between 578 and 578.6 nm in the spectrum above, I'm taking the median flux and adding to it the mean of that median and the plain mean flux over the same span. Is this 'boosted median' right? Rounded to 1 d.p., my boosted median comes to 34.3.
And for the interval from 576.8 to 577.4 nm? 34.5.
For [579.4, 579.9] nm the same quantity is 36.2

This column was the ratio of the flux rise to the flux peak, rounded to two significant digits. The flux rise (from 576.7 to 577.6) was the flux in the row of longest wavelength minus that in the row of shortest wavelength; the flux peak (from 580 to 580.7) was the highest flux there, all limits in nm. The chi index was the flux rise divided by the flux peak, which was -0.020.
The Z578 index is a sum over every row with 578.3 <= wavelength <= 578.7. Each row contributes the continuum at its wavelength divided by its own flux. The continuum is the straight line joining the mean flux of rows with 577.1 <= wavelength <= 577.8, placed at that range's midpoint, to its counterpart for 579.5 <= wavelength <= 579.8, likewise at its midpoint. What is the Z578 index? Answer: 3.2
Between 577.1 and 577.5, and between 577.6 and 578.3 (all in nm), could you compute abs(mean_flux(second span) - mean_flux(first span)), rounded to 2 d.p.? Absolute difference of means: 0.45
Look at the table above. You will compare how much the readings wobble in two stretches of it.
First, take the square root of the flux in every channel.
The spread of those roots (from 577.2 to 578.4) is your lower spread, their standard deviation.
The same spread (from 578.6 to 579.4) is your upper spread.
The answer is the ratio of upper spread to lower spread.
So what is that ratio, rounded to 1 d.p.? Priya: 1.3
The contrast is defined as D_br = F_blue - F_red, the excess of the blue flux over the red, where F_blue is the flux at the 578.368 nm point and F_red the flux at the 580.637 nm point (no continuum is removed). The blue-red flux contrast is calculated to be -3.1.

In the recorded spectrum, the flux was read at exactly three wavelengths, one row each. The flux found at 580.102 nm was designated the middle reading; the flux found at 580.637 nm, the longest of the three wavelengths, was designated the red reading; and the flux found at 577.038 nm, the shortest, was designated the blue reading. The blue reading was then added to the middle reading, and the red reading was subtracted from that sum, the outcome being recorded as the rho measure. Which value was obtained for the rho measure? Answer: 12.3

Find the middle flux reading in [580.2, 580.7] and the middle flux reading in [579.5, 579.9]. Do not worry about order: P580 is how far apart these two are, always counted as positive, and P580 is 2.4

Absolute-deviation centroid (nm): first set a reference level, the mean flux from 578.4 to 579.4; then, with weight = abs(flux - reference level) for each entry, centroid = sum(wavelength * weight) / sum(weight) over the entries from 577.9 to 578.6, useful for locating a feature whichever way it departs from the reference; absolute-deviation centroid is 578.21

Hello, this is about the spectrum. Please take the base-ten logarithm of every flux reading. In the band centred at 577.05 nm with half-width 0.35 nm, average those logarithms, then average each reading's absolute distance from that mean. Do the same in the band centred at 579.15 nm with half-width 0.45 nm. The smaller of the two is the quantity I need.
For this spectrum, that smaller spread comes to 0.0109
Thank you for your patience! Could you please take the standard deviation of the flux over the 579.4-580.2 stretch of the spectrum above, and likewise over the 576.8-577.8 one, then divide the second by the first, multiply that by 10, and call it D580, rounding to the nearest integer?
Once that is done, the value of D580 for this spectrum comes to 4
